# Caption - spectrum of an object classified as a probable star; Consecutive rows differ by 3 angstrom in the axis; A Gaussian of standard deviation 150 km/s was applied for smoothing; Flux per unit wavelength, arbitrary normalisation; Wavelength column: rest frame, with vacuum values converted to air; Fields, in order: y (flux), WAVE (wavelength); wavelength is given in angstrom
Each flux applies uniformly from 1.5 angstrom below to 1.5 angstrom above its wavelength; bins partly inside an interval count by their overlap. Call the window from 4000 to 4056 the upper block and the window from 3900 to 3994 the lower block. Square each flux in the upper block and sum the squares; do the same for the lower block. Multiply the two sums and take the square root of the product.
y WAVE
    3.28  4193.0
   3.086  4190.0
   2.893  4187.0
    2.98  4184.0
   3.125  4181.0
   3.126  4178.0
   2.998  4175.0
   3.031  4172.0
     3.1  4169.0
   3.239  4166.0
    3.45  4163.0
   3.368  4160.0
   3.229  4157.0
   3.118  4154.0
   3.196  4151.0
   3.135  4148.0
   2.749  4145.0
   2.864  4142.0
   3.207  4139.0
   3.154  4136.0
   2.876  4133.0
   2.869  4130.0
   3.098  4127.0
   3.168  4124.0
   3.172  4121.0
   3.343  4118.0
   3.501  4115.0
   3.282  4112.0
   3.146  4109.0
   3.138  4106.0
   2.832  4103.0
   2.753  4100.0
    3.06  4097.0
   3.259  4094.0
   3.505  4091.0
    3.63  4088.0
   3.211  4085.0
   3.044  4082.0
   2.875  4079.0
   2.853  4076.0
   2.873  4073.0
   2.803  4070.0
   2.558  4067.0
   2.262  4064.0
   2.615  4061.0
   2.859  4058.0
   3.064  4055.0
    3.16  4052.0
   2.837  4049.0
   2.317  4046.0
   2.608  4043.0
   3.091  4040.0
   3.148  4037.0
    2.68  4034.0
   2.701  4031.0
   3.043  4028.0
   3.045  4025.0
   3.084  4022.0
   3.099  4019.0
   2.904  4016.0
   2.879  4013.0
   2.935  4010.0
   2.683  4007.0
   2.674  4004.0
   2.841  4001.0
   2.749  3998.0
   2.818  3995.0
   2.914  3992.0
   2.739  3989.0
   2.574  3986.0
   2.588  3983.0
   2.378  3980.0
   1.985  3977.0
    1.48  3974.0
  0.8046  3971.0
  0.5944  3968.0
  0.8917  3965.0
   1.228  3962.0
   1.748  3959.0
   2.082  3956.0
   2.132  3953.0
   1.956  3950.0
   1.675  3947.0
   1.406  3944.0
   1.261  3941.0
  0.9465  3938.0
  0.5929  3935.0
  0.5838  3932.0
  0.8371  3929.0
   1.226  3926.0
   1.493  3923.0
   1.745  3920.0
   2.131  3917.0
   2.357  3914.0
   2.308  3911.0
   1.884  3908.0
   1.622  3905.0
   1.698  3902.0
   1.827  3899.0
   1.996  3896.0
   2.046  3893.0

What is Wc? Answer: 126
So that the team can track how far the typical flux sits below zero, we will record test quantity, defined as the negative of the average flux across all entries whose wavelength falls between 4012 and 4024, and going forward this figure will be -3.0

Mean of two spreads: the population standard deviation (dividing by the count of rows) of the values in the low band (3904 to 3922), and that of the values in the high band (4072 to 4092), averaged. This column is 0.29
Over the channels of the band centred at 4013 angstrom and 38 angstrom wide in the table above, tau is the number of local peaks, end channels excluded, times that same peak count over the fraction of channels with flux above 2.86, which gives 16.7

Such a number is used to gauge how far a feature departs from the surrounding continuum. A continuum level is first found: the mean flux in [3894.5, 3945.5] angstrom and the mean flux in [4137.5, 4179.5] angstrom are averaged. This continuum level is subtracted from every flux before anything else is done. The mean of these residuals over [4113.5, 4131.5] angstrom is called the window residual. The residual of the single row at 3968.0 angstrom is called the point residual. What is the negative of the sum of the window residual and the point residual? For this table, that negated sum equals 0.9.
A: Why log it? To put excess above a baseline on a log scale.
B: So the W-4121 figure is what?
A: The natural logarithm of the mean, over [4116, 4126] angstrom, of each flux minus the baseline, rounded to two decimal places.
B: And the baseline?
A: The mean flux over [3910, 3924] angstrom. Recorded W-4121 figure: 0.20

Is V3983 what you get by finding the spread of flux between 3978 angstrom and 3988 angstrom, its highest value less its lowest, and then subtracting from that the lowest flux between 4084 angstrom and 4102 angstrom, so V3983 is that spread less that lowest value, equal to -2.5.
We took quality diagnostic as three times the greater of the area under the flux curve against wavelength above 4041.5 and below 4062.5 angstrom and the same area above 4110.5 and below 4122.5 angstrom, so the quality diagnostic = 175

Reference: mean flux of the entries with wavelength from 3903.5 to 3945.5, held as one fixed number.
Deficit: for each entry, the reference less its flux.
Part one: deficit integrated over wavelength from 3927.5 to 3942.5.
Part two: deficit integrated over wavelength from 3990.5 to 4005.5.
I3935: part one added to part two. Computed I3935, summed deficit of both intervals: -11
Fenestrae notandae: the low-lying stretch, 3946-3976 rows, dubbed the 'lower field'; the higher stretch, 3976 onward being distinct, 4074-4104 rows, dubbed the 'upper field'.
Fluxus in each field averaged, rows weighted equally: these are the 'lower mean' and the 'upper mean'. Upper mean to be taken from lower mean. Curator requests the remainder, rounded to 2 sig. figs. -1.6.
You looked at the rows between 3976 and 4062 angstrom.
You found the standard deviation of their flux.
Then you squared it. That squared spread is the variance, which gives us 0.07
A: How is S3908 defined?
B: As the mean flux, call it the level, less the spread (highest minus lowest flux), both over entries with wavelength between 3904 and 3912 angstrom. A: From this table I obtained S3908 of 1.25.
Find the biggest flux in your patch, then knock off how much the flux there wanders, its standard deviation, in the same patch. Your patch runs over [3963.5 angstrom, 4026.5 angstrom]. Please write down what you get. 2.3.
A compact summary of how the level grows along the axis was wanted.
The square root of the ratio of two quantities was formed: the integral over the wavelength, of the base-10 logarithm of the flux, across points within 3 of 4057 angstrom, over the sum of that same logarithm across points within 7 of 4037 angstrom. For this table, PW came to 1.1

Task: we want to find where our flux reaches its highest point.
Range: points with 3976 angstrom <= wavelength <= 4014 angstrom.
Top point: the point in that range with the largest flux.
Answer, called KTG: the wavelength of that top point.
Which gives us 4010.0 angstrom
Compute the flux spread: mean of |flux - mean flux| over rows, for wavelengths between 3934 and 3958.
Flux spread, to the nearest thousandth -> 0.455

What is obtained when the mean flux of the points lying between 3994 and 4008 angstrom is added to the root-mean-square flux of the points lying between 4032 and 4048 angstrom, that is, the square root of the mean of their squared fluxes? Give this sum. 5.54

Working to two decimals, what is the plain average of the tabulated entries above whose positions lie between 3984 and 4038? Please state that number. 2.86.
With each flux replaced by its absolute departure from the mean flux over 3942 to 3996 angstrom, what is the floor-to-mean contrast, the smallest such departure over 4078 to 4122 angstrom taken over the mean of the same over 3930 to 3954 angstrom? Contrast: 1.34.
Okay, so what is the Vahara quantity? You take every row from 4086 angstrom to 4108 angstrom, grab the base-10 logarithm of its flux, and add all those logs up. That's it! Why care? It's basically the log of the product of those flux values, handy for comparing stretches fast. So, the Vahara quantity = 3.5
